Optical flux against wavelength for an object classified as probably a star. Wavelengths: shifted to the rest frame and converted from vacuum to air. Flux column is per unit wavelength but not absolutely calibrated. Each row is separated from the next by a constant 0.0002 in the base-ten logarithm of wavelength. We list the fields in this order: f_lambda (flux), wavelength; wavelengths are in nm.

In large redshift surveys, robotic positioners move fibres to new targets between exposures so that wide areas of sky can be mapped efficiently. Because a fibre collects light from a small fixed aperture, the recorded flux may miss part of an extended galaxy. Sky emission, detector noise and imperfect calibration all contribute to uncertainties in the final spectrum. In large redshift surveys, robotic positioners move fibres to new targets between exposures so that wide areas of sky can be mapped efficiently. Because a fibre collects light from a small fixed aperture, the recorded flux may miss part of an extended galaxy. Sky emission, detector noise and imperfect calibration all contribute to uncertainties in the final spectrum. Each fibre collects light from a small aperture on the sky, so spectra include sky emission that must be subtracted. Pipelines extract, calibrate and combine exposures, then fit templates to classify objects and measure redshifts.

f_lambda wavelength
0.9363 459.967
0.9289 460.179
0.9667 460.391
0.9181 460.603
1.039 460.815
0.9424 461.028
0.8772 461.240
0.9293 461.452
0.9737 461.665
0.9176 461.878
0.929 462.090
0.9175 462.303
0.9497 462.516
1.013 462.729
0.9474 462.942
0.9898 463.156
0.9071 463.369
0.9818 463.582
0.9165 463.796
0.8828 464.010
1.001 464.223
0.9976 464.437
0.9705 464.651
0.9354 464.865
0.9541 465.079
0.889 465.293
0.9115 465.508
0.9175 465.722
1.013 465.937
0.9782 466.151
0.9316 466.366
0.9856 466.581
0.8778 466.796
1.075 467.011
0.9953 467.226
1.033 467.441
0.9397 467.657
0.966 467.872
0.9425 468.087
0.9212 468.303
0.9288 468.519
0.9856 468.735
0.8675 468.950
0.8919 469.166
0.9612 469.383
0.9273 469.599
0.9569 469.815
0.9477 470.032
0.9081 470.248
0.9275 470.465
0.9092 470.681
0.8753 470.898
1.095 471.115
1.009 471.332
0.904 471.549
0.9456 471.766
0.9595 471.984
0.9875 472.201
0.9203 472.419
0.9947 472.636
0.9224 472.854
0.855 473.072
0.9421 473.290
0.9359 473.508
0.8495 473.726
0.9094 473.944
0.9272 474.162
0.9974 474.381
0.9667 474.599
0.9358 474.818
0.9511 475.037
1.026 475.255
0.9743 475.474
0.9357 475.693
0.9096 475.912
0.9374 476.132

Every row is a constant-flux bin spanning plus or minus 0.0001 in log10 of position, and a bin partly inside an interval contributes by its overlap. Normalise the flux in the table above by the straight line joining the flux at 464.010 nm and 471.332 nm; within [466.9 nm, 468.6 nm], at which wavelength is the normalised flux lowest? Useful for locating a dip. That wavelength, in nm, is 468.303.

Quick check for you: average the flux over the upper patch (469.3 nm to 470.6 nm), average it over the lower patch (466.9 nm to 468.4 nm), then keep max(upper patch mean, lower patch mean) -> 0.982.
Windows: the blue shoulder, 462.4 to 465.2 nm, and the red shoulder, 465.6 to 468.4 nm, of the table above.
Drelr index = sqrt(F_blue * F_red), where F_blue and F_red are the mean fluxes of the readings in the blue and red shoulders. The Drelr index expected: 0.962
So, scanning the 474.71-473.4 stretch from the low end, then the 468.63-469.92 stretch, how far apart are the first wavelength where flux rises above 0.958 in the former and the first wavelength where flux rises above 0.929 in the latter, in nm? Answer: 5.65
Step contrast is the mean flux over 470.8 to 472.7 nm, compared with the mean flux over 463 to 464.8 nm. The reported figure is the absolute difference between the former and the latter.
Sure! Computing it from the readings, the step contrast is 0.010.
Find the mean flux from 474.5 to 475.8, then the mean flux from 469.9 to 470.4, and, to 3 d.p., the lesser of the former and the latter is 0.928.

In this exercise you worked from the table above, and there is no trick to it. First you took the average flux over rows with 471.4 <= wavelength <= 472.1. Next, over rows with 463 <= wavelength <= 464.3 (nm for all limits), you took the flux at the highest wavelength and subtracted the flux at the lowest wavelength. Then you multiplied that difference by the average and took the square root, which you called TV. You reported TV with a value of 0.10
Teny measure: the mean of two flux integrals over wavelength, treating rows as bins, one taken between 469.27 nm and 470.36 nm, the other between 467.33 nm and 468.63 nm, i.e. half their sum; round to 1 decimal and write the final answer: 1.1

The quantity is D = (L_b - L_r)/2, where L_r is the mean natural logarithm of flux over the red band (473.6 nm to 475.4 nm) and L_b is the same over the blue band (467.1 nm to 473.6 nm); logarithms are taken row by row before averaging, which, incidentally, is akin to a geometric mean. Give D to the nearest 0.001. 0.000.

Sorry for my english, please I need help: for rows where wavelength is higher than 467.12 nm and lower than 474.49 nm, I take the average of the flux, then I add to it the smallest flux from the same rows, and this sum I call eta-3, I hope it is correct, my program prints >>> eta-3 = 1.79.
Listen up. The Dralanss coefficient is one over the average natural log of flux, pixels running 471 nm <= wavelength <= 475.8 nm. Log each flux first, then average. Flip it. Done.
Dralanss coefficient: -19.7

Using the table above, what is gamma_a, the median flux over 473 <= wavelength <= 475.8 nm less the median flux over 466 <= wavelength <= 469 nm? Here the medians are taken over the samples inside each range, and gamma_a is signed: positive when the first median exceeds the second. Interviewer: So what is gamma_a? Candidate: -0.018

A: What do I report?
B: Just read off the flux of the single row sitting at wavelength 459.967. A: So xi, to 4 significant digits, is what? 0.9363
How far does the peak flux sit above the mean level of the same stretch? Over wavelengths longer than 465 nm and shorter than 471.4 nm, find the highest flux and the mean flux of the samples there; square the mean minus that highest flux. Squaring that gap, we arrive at 0.021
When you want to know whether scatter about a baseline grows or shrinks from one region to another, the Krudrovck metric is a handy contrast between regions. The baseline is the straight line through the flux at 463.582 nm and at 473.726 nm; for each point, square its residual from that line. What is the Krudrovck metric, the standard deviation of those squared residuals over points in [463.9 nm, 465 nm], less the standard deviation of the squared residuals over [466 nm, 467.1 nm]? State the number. -0.004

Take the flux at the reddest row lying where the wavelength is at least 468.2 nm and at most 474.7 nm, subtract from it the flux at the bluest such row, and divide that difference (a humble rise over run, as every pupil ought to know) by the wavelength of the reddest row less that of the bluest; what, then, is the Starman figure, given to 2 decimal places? 0.01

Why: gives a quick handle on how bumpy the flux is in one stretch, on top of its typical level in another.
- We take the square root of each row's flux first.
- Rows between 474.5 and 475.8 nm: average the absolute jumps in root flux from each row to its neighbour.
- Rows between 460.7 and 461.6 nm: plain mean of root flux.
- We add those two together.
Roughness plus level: 0.99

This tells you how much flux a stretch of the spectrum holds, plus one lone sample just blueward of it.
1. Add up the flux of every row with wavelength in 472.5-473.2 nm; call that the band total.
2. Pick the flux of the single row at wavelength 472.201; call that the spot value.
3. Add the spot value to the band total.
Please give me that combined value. 3.76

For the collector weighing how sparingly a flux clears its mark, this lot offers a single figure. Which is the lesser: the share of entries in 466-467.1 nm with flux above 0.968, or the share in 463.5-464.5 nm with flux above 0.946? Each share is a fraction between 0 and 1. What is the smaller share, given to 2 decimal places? 0.60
